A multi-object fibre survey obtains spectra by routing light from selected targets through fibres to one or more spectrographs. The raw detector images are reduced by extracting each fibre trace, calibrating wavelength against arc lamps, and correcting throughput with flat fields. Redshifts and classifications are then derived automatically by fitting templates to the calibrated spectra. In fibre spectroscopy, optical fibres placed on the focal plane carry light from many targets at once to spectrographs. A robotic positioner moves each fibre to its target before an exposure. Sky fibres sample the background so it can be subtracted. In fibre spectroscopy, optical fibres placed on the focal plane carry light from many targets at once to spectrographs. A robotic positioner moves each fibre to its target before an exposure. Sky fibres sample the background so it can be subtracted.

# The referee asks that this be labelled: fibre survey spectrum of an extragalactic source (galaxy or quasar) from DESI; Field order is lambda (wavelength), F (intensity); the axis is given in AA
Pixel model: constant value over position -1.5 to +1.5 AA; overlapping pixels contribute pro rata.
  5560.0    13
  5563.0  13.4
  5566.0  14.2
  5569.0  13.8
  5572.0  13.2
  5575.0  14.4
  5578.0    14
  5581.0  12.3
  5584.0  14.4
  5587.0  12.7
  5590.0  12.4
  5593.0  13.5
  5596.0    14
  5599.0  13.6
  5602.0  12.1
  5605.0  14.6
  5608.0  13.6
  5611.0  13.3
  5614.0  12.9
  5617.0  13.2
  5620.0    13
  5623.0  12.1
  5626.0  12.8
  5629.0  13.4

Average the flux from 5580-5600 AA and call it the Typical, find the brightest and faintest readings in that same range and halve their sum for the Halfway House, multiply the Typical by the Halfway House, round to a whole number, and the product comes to 177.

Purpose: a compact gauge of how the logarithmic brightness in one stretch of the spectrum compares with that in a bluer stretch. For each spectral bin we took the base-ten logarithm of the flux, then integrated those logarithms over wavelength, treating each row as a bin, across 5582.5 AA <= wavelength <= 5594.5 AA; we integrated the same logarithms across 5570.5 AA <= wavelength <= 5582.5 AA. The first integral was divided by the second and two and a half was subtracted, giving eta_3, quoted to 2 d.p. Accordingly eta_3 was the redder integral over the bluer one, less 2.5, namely -1.51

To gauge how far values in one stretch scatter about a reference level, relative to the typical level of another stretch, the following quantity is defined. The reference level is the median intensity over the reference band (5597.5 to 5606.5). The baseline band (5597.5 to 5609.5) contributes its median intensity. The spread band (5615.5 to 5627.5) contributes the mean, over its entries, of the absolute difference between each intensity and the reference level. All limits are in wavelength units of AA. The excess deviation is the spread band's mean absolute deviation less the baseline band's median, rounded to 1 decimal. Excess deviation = -12.8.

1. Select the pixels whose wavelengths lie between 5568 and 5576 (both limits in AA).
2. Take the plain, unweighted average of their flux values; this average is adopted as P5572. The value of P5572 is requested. 13.8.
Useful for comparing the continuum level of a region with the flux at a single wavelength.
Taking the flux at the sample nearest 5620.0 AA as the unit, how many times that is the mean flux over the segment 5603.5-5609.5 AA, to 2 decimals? 1.08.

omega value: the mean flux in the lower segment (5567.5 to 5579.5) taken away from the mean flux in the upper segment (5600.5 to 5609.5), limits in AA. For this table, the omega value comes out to -0.4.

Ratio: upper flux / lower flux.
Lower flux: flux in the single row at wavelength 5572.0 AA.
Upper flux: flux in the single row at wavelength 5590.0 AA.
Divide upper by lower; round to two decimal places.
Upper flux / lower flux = 0.94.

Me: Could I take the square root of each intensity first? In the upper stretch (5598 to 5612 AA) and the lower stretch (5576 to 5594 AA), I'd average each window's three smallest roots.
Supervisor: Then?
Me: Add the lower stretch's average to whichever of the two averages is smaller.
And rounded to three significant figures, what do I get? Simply 7.06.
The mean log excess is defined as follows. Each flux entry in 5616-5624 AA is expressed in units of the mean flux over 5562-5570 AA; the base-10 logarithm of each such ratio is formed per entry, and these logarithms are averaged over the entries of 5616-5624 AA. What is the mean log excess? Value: -0.034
